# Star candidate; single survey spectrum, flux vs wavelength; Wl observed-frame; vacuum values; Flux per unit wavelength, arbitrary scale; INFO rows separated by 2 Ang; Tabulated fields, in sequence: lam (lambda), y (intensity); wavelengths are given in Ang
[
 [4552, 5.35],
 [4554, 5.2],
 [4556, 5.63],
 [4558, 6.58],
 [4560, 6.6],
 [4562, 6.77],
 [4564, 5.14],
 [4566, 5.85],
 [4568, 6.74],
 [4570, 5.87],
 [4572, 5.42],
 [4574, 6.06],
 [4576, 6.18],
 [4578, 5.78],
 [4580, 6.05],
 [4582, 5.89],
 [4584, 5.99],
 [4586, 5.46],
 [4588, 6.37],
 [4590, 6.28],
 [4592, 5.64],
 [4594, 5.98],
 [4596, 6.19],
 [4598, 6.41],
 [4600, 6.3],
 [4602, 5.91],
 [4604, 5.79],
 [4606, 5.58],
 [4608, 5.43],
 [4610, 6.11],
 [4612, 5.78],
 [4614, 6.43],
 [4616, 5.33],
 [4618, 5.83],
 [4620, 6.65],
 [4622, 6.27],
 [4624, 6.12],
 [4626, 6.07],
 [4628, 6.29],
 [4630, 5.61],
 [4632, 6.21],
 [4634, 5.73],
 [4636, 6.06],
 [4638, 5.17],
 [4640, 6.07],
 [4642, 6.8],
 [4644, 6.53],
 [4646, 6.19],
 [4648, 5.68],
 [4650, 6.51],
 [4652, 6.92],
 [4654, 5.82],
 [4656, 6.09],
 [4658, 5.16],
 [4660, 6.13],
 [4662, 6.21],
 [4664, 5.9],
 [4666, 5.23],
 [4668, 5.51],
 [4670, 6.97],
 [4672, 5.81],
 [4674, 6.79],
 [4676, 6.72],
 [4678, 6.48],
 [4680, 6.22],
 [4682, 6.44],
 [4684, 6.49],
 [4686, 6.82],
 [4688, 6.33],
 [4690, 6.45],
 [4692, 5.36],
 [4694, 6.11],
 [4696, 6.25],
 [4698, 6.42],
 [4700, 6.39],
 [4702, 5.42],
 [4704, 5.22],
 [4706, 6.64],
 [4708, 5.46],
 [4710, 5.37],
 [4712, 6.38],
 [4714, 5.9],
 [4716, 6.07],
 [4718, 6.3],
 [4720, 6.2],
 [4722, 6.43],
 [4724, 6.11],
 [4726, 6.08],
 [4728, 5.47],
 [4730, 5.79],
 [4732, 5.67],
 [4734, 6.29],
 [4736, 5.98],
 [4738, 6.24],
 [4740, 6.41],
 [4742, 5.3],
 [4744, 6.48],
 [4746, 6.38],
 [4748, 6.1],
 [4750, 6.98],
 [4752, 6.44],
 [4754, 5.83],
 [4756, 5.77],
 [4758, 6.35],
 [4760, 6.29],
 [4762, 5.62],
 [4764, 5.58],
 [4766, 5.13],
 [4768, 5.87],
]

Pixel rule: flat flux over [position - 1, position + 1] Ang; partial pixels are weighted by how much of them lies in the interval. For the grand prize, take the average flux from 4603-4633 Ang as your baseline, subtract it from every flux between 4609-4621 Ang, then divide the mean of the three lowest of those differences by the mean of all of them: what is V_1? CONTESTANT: -5.8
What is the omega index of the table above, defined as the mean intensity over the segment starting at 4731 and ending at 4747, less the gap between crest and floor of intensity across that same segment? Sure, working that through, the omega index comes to 4.9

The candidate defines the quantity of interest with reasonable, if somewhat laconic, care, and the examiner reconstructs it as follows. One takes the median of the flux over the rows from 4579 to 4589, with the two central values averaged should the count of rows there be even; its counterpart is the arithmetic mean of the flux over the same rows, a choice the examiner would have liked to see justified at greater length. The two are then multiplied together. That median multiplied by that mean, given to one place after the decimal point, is 35.7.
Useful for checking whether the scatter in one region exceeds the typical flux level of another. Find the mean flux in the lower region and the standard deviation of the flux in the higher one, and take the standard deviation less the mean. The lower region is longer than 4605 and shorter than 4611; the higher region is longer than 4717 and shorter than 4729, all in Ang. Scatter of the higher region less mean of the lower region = -5.4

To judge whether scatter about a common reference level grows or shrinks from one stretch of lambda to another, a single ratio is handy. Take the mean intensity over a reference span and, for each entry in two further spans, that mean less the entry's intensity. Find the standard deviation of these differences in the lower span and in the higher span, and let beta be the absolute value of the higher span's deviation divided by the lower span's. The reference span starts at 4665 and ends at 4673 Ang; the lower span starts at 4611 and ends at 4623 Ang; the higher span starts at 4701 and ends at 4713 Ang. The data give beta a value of 1.23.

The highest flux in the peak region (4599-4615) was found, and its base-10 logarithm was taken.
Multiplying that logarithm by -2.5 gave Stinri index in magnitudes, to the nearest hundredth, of -2.02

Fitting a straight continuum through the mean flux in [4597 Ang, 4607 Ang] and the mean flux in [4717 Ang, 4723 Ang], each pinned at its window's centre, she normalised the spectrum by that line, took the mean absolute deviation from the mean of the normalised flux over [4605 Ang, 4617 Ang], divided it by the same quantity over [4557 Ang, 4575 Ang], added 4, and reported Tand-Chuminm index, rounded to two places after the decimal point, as 4.63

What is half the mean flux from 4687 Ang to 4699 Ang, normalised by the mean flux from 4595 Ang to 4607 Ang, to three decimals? 0.510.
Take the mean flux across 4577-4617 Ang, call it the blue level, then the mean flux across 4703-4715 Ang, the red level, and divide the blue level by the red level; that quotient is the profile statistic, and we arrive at 1.018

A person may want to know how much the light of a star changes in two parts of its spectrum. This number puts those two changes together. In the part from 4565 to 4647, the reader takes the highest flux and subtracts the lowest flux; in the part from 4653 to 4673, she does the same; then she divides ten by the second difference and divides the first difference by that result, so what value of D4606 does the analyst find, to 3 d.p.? 0.295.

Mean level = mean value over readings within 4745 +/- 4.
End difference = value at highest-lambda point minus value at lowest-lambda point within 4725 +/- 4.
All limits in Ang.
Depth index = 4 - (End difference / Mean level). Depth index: 4.16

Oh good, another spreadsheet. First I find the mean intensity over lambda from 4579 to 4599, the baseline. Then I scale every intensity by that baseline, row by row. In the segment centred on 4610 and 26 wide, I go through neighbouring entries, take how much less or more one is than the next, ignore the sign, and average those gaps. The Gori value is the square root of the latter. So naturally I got 0.274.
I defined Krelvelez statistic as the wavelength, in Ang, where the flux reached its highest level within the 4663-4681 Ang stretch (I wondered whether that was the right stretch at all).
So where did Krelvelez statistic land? 4670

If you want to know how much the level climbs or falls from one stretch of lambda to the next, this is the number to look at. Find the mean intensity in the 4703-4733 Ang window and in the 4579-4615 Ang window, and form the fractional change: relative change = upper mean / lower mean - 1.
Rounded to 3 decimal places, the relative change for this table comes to -0.006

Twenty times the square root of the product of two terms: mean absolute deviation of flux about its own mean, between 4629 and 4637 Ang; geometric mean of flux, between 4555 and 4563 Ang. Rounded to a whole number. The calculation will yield 24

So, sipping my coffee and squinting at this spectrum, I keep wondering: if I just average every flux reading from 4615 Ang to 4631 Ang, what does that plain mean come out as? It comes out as 6.02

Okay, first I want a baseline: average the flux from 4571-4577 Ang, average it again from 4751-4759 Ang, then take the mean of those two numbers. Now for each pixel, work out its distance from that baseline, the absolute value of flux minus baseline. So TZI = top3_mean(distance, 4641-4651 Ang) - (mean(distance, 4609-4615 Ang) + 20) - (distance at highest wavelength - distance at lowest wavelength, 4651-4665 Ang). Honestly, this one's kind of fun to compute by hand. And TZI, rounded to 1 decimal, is -18.8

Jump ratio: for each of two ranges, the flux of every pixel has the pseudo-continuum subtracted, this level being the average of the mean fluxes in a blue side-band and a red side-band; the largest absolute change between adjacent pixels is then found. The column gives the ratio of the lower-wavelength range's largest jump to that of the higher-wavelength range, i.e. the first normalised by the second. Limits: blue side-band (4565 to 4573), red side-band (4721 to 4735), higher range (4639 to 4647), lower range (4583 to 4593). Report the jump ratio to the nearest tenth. 1.2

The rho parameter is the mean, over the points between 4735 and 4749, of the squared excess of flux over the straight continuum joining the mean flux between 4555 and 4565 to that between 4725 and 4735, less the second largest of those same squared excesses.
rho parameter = -0.10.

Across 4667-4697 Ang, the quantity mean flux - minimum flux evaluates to 1.0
